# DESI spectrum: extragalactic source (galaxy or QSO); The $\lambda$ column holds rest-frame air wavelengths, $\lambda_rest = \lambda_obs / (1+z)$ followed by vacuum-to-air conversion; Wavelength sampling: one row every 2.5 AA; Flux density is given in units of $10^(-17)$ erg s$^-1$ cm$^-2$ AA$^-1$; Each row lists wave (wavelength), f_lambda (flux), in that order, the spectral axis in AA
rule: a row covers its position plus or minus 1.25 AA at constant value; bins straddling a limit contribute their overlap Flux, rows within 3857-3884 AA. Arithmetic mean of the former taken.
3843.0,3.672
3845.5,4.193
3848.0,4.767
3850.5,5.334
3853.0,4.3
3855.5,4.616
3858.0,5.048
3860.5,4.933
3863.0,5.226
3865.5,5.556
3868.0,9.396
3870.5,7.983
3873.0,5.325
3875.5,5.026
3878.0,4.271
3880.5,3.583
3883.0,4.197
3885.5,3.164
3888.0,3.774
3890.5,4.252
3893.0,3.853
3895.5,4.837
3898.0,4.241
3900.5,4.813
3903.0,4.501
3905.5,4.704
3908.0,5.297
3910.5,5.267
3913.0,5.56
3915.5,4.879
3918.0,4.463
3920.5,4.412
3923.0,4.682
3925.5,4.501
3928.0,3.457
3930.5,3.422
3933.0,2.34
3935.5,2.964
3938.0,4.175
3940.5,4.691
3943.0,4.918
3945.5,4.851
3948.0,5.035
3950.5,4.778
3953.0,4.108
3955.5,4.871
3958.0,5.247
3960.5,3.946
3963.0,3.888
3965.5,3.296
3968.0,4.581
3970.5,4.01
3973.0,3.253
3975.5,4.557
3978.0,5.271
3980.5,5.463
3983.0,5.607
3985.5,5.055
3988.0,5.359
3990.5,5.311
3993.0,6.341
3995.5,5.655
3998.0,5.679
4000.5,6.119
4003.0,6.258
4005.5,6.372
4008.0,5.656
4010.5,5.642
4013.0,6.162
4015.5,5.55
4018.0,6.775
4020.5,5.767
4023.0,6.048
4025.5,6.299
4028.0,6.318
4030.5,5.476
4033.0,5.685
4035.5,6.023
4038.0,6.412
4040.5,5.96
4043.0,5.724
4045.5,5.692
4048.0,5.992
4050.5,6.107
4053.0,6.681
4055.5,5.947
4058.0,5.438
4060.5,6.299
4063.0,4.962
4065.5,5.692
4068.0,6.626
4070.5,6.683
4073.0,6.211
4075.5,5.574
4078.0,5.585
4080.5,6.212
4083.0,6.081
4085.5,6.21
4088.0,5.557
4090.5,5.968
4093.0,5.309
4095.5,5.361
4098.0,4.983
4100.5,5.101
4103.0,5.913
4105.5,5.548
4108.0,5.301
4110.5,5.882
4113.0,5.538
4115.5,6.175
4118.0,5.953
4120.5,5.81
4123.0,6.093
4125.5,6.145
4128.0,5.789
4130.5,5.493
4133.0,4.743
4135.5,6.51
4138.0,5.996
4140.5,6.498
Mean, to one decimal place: 5.5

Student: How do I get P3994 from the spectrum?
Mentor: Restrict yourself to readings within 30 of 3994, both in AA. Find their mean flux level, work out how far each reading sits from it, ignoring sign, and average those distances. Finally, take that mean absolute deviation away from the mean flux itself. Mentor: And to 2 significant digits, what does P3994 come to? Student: 4.7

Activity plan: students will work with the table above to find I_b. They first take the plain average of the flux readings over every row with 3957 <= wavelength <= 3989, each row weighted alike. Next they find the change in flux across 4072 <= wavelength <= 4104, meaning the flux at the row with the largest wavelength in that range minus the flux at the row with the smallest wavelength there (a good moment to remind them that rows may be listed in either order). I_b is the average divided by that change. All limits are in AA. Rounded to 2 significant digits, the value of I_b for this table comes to -15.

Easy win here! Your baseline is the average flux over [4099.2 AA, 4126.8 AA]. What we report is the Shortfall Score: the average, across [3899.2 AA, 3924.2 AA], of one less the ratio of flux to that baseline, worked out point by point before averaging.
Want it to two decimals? 0.16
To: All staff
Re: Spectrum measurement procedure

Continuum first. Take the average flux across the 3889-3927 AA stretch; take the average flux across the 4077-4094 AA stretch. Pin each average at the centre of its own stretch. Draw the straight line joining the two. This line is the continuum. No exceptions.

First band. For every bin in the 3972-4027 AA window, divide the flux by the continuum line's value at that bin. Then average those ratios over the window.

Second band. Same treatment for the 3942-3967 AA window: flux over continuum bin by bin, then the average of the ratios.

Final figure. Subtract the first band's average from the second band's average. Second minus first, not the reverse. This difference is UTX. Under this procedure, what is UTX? -0.17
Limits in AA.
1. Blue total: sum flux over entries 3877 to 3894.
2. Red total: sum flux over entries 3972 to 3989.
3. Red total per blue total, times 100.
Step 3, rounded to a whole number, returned 128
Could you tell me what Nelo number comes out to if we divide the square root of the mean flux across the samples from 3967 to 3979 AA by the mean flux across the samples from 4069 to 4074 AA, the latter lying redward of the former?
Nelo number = 0.32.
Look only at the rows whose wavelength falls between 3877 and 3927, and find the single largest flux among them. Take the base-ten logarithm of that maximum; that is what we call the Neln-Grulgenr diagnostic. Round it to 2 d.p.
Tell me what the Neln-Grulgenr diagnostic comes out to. 0.75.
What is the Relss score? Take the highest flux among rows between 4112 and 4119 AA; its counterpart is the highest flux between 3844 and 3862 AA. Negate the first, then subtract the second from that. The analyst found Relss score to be -11.5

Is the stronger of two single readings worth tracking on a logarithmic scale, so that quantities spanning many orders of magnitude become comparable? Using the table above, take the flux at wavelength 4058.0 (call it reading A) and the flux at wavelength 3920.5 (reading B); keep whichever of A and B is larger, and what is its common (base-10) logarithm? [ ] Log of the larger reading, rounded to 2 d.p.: 0.74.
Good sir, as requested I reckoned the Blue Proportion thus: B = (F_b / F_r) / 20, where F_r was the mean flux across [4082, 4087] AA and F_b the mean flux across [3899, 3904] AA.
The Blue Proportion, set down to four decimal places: 0.0379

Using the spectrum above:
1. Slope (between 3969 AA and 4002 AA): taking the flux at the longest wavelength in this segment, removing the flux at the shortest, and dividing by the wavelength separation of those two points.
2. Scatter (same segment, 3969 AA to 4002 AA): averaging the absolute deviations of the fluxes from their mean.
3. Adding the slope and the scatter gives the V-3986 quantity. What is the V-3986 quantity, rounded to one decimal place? 0.7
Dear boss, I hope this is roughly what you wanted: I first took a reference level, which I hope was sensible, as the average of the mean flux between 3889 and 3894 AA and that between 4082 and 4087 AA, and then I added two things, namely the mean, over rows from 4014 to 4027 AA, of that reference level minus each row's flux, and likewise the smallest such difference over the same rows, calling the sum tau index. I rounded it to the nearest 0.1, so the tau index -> -2.7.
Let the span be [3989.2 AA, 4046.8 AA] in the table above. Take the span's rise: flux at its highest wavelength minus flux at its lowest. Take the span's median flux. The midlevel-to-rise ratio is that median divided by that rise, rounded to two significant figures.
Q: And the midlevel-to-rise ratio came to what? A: 16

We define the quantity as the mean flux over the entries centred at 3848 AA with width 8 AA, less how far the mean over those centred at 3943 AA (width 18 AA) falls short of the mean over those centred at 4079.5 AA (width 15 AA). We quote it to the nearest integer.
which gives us 3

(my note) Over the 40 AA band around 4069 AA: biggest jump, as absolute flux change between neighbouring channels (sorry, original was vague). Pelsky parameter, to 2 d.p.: 1.34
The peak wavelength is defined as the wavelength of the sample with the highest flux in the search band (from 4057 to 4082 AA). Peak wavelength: 4070.5 AA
